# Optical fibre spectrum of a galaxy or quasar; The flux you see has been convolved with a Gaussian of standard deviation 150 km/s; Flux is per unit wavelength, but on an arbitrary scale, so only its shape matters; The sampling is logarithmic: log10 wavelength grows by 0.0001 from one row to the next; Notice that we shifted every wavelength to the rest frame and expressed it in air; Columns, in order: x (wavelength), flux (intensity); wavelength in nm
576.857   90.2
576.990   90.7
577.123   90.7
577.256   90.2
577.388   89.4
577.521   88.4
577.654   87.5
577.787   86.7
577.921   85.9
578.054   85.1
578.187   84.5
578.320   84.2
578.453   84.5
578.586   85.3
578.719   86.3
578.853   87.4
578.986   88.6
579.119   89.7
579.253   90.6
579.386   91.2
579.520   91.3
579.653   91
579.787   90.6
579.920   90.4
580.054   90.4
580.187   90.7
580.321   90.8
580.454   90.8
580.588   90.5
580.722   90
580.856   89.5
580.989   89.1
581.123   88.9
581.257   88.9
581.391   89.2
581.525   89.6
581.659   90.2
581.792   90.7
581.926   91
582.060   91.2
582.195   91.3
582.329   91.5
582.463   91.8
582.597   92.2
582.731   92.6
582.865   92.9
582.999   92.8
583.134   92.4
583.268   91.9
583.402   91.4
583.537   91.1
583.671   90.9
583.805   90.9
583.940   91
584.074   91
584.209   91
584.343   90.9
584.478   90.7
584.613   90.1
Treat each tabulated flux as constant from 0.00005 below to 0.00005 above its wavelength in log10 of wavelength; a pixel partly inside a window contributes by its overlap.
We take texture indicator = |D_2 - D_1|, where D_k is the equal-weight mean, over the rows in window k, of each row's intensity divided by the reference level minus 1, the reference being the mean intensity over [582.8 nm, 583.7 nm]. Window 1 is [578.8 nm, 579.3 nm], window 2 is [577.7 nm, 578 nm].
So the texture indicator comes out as 0.030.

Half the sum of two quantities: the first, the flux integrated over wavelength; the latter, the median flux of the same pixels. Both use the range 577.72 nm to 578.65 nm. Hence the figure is 82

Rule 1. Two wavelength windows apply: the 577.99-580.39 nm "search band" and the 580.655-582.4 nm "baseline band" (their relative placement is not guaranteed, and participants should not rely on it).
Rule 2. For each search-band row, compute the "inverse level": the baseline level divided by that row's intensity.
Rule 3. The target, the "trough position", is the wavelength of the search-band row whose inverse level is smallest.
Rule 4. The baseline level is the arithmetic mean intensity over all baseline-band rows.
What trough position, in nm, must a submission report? 579.520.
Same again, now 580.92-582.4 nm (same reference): 582.329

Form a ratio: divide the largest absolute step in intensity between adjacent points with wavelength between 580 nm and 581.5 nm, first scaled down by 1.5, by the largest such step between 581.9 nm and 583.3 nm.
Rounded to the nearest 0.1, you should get 0.7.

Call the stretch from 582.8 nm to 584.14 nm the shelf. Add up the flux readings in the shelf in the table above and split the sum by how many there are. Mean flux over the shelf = 91.6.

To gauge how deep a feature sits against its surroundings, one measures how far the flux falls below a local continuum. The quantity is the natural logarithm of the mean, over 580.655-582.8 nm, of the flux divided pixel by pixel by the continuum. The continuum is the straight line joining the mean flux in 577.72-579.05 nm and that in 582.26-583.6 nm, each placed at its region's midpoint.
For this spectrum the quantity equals 0.001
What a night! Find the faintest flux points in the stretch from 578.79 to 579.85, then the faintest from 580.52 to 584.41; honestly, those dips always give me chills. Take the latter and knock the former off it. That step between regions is 1.5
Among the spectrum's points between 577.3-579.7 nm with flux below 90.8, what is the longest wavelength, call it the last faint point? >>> 579.253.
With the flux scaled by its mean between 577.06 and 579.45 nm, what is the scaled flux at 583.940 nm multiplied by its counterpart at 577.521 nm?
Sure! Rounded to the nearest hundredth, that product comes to 1.05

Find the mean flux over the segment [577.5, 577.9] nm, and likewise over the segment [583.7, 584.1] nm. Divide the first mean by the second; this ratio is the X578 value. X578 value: 0.96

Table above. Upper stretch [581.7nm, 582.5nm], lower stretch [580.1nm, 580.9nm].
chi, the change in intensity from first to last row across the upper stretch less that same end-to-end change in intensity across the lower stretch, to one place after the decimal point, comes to 2.3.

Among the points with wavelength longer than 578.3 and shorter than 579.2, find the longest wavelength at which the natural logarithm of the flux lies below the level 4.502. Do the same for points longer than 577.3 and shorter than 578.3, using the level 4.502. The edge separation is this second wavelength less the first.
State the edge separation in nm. -0.93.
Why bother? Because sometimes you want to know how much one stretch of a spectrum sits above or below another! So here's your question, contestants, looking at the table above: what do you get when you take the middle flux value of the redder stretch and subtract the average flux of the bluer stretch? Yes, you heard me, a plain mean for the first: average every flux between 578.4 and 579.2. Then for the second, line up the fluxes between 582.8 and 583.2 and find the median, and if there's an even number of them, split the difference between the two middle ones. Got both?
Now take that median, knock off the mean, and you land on 5.8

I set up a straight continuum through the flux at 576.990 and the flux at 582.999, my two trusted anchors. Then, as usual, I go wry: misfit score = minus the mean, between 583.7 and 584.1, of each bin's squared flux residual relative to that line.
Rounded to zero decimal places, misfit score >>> -5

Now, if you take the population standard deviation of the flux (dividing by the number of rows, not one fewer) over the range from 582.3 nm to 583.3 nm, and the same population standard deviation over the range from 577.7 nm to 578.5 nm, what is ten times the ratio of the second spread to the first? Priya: 19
